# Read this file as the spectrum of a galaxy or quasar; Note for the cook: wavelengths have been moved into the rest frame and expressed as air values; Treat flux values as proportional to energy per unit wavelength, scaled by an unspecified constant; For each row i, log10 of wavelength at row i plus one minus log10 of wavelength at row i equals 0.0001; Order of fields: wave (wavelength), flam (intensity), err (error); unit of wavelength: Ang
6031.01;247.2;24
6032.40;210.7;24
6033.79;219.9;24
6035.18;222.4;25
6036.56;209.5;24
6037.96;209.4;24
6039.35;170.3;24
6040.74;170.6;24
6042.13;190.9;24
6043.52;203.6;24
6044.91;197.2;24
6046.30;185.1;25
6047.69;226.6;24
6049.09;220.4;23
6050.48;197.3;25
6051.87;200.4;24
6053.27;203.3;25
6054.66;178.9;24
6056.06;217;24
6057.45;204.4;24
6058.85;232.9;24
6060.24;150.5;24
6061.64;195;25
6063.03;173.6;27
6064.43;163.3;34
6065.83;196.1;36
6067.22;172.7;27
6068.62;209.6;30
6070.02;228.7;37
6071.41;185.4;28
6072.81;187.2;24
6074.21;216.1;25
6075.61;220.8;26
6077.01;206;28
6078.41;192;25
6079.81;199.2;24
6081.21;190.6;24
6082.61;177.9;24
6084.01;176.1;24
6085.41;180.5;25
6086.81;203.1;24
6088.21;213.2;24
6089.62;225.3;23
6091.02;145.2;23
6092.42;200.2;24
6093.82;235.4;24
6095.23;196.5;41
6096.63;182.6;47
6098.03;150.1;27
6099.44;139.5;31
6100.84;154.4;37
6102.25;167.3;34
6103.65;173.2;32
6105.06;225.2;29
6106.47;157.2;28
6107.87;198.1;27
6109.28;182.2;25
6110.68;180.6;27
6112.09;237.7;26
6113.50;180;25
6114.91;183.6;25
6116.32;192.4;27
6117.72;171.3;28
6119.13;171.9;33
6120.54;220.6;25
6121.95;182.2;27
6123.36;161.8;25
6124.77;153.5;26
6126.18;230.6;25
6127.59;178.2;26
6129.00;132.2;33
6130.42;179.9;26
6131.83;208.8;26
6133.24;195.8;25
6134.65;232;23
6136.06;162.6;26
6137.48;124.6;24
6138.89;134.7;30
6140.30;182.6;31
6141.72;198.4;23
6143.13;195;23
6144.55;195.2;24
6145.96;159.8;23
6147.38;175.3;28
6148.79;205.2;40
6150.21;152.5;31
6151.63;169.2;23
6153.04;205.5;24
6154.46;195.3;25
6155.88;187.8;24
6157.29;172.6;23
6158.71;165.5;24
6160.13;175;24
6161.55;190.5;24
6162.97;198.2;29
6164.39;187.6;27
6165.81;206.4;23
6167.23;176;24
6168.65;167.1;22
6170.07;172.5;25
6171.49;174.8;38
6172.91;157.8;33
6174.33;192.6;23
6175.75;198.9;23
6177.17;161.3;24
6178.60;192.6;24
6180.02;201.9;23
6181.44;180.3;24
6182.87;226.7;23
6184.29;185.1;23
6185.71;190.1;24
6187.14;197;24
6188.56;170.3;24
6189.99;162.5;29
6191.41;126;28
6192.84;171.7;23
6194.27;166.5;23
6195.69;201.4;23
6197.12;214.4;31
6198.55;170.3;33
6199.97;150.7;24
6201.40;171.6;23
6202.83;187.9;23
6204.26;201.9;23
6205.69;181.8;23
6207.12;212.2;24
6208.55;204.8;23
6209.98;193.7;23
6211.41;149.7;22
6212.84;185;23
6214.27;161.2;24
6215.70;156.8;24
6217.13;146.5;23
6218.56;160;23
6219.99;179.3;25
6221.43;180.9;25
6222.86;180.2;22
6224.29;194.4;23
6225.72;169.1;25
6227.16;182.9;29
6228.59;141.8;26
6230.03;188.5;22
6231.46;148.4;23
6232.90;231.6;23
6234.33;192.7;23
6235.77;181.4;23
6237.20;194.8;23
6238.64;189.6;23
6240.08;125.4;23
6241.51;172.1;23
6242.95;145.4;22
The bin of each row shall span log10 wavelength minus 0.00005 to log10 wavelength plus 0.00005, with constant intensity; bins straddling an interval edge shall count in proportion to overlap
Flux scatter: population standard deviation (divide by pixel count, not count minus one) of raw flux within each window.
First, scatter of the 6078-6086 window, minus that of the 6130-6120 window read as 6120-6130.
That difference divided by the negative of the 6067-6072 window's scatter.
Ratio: 1.1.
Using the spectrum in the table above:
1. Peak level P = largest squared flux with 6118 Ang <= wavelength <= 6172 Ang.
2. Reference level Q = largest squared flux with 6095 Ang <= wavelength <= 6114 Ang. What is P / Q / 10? 0.095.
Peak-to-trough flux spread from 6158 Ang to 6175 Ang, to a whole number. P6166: 49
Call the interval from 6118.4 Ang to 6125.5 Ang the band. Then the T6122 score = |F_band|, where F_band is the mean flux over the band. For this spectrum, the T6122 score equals 178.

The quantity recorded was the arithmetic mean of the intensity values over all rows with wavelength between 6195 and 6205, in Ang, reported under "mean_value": 185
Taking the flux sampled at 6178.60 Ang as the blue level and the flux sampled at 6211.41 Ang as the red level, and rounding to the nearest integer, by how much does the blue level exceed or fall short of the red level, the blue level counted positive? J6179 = 43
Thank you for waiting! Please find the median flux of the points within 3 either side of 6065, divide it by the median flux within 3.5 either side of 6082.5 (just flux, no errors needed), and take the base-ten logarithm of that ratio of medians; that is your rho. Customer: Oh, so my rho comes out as -0.02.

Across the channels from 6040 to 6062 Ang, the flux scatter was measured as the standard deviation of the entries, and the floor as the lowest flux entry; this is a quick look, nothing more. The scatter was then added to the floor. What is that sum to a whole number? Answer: 171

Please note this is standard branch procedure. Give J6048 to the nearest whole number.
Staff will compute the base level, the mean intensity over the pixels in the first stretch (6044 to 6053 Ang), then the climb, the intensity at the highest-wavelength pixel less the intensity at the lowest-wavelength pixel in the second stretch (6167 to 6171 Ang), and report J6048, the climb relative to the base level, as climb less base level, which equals -208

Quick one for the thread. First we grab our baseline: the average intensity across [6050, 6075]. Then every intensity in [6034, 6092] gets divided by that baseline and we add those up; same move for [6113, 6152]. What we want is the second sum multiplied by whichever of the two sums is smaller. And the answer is 664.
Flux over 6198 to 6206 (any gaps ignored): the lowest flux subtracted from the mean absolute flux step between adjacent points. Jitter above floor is -133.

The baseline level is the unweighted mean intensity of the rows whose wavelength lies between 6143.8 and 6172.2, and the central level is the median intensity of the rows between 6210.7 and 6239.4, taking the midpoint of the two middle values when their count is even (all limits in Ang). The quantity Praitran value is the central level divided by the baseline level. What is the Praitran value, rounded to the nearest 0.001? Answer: 0.994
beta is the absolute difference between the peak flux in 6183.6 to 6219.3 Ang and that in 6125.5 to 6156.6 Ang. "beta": 18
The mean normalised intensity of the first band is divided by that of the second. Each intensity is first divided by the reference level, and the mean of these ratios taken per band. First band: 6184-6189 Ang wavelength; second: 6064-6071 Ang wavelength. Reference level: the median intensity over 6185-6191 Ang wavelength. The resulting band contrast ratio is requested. 0.96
